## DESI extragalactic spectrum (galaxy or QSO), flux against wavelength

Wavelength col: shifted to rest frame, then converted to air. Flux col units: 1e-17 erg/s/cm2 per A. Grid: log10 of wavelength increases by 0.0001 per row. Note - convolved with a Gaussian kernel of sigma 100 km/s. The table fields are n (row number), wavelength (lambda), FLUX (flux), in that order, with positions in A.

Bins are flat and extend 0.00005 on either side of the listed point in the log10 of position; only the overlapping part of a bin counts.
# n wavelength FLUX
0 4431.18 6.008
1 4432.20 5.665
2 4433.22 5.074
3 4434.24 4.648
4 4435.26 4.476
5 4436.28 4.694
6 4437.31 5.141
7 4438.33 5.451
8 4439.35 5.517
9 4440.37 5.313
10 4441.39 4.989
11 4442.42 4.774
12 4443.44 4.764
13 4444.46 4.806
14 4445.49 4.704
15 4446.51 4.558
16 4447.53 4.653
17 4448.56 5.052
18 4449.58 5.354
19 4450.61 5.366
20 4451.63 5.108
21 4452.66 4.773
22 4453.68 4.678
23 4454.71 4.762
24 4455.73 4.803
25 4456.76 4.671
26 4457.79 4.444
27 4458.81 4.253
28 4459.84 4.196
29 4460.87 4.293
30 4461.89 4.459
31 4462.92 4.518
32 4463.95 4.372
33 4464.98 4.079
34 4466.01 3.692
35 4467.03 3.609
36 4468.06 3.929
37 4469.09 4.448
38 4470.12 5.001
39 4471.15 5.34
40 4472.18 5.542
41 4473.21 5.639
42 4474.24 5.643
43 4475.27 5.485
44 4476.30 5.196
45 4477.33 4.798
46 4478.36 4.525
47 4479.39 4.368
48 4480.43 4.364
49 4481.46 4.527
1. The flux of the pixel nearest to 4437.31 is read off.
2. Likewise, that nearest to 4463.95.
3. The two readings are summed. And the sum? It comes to 9.51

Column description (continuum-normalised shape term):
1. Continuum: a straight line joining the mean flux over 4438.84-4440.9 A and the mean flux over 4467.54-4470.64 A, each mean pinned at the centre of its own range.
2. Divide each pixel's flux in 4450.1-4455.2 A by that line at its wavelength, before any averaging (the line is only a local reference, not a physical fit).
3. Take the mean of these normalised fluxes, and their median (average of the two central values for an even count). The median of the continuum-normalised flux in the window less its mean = -0.022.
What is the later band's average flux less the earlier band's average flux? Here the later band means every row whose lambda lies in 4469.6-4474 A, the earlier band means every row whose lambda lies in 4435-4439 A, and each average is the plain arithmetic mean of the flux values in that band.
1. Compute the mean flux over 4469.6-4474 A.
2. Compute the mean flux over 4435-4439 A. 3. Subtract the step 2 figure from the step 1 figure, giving 0.4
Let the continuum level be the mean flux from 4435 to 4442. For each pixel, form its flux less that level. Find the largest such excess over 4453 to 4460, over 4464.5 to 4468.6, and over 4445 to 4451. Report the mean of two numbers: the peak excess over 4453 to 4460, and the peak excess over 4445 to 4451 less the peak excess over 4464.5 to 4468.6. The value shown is 0.50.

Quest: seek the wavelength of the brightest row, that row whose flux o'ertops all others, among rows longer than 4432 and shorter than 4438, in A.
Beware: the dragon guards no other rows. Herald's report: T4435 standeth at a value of 4432.20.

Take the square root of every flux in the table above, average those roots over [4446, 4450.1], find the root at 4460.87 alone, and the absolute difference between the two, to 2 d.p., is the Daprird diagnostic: 0.14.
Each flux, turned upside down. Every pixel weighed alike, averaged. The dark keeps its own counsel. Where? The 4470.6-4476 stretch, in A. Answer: 0.181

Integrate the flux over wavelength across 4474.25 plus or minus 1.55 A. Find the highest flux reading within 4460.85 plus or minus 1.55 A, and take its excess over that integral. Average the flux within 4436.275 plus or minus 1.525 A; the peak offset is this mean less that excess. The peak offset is 17.6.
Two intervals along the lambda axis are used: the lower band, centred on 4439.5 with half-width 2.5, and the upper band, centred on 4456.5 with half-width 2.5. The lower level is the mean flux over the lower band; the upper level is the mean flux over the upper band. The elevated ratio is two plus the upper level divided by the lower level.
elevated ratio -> 2.87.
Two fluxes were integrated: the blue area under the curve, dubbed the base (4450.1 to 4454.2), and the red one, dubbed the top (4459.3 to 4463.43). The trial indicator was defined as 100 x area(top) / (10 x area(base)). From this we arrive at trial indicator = 8.8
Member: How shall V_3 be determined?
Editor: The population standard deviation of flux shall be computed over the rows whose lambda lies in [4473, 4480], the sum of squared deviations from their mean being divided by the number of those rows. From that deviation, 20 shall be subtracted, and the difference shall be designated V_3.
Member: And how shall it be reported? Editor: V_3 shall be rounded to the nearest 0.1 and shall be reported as -19.5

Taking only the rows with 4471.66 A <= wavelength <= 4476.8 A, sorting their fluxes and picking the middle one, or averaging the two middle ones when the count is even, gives 5.5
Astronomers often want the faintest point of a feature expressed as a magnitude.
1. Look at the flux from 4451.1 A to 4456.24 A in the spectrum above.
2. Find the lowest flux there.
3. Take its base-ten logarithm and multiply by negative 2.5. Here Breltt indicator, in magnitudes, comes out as -1.68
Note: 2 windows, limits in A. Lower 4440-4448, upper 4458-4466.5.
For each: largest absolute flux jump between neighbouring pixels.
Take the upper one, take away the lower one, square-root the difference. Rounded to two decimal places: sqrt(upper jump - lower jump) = 0.25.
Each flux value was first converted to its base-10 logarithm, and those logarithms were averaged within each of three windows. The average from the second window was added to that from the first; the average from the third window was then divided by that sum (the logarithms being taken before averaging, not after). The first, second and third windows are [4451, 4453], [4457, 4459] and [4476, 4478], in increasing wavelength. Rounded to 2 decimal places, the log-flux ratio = 0.52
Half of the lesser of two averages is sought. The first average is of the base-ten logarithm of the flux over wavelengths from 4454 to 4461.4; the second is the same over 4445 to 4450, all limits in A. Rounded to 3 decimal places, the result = 0.326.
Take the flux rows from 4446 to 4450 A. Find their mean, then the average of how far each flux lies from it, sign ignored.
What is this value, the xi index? 0.30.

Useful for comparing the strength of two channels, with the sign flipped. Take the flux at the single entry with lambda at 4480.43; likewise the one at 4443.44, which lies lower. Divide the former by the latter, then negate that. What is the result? -0.92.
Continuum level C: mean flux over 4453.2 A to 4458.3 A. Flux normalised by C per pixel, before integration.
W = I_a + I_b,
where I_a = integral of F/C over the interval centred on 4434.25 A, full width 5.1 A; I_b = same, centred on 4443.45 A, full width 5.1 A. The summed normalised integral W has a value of 10.6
